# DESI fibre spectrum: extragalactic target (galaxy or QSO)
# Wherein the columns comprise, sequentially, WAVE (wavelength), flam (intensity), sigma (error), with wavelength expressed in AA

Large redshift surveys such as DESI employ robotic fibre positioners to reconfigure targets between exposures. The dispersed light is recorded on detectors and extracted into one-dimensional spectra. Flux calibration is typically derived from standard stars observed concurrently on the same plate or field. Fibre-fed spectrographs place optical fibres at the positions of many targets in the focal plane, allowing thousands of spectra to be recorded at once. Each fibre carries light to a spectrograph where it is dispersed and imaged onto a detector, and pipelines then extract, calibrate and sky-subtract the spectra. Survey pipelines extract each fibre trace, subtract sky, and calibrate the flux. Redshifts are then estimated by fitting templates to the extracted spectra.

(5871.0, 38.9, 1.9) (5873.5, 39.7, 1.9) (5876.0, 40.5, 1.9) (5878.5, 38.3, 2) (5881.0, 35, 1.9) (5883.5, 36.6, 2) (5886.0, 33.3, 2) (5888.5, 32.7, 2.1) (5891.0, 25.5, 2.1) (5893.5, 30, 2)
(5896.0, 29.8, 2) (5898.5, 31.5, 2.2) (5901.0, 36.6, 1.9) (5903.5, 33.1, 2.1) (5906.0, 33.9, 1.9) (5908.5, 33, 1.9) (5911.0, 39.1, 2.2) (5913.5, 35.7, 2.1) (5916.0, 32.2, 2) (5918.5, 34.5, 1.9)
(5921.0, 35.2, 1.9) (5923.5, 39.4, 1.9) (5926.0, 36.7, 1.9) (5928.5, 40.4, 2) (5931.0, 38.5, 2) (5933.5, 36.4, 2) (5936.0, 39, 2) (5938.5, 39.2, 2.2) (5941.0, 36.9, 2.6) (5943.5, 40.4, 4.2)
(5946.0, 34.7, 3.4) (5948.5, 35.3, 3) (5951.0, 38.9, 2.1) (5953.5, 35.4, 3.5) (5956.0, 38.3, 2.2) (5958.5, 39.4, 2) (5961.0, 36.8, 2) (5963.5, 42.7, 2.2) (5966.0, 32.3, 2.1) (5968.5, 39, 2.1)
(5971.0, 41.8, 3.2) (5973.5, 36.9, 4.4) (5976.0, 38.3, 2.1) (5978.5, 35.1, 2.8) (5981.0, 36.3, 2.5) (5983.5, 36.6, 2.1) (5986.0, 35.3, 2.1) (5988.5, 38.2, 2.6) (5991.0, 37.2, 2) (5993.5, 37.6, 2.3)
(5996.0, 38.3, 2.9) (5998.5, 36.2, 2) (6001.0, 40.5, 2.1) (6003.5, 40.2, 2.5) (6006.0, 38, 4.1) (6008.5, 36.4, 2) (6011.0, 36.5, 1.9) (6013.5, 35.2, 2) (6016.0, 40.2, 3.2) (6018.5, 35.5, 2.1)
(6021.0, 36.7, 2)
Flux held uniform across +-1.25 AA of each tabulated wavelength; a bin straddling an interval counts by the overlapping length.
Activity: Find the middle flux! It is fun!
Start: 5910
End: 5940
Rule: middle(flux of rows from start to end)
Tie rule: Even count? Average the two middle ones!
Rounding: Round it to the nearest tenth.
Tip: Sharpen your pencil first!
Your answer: 37.6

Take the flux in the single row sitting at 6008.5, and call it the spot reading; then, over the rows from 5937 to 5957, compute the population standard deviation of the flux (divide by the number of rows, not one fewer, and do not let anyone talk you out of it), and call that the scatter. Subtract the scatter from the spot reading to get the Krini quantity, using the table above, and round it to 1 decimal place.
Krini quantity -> 34.4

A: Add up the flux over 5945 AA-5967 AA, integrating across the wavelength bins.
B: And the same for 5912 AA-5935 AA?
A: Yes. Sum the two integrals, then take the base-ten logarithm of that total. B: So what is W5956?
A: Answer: 3.22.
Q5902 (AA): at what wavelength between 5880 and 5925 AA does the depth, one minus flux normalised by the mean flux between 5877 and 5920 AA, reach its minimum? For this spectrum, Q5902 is 5923.5 AA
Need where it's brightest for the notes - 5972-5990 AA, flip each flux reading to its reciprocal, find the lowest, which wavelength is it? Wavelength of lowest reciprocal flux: 5976.0 AA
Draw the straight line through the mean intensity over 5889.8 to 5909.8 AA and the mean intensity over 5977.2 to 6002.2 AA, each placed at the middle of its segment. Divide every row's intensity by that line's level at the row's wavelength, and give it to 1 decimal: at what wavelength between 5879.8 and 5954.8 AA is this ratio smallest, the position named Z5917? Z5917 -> 5891.0 AA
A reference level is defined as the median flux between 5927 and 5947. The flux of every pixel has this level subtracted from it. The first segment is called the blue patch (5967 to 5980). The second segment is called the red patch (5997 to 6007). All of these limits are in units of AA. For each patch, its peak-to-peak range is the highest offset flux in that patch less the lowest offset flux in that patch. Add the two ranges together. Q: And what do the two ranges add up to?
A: 11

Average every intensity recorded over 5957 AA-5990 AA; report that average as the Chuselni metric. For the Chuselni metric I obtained 37.6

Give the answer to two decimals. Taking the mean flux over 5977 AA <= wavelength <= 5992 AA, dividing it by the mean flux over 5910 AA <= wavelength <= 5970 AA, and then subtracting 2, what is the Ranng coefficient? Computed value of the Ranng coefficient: -1.02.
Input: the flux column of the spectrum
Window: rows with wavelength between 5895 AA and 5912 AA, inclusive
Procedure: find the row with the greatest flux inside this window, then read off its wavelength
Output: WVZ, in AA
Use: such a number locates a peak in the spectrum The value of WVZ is 5911.0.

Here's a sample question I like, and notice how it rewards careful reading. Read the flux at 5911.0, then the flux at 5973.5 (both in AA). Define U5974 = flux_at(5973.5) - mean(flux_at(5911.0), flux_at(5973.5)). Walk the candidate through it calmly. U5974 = -1.1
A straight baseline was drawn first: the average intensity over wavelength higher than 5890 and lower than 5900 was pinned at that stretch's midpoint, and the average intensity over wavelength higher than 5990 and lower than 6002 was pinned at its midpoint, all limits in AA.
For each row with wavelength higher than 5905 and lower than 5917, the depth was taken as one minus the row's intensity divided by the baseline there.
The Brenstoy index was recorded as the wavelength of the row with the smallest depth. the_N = 5911.0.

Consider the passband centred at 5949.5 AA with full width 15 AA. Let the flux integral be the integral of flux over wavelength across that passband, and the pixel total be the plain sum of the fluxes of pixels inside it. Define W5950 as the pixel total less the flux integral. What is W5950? -334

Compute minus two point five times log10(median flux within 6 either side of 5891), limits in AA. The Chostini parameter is -3.69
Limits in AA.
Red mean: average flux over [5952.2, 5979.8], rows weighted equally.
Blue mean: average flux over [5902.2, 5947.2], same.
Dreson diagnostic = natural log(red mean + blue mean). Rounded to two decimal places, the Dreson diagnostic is 4.31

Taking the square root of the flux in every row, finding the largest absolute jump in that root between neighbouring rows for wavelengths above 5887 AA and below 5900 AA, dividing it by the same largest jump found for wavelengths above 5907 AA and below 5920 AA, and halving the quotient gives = 0.66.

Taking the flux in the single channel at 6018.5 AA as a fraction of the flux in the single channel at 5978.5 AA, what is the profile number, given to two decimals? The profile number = 1.01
